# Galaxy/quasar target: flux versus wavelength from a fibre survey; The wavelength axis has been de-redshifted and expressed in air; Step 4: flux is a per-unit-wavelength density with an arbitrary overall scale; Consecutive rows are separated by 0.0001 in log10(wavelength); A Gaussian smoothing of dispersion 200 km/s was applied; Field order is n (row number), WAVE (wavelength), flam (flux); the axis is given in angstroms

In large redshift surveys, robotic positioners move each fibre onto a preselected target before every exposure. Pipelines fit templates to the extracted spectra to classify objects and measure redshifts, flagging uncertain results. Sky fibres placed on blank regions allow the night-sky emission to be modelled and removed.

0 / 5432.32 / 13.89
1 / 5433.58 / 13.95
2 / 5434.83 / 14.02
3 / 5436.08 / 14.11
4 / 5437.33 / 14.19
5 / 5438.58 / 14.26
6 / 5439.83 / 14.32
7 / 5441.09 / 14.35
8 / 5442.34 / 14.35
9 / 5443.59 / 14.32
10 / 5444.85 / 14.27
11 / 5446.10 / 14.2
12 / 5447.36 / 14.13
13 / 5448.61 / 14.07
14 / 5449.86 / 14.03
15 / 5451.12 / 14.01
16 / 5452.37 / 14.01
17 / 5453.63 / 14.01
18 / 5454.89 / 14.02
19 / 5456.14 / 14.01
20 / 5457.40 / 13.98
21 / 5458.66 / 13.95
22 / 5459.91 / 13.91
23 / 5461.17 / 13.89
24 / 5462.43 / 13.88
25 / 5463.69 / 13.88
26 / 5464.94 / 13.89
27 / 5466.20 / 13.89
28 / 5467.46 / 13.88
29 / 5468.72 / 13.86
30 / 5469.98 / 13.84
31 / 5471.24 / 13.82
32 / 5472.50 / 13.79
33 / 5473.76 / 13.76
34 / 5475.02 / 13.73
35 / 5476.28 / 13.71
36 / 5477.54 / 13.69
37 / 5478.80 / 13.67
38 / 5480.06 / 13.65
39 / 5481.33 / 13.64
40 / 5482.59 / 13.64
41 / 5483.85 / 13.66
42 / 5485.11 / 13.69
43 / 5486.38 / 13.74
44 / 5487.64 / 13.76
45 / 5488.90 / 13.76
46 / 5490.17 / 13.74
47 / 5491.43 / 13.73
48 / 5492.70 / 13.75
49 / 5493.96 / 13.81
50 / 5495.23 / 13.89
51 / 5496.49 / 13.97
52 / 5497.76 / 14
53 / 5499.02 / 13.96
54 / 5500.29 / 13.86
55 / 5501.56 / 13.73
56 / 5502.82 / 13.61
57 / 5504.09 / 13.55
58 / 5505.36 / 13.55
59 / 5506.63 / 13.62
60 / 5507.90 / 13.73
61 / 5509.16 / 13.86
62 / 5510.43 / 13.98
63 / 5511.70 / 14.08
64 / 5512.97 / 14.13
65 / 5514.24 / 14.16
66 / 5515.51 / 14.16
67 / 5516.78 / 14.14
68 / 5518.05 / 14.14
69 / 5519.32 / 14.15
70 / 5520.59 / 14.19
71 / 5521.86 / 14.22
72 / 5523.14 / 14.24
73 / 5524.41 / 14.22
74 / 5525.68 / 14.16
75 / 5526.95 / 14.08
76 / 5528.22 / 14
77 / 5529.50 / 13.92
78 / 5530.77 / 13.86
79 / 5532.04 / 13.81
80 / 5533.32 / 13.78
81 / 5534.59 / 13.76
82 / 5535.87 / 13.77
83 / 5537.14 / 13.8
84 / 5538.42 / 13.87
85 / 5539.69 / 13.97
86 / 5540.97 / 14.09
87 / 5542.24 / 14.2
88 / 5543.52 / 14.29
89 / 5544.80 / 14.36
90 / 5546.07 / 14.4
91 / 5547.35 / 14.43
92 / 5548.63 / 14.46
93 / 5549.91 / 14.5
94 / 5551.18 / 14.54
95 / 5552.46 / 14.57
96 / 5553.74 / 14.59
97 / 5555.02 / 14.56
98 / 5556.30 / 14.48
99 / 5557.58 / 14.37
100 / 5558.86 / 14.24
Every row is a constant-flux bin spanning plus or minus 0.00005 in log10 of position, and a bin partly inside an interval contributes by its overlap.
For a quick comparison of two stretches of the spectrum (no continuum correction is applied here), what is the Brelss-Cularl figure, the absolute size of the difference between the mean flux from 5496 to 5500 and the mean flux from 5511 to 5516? 0.16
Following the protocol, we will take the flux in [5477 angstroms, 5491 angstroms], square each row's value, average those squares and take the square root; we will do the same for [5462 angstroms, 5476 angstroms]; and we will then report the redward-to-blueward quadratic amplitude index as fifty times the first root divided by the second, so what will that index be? 49.5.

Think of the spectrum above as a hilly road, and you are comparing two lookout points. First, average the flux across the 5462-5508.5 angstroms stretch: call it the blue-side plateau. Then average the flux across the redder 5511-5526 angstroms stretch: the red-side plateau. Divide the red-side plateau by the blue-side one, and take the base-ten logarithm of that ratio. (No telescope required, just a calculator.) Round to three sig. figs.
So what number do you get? 0.0124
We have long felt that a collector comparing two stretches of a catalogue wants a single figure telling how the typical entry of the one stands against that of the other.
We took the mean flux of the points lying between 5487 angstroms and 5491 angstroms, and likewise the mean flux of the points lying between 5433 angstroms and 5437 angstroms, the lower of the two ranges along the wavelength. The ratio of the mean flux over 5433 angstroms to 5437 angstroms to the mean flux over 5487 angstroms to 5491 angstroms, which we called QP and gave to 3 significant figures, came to 1.02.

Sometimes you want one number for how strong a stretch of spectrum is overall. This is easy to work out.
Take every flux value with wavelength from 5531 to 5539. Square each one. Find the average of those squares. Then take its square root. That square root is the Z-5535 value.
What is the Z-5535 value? 13.8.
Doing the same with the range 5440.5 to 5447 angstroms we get 14.3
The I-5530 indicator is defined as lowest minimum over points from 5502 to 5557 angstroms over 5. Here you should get 2.71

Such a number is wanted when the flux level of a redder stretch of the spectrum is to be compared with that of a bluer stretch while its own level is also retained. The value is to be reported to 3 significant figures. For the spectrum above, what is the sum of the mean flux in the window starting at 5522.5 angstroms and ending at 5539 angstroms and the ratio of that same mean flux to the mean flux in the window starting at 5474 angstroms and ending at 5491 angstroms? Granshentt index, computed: 15.0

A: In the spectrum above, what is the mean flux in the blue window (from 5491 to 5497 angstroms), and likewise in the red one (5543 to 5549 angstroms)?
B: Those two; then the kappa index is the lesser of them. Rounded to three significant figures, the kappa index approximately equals 13.8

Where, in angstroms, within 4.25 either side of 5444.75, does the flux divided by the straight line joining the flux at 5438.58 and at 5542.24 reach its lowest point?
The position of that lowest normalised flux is 5448.61 angstroms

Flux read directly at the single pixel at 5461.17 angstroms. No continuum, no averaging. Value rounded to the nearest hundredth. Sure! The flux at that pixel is 13.89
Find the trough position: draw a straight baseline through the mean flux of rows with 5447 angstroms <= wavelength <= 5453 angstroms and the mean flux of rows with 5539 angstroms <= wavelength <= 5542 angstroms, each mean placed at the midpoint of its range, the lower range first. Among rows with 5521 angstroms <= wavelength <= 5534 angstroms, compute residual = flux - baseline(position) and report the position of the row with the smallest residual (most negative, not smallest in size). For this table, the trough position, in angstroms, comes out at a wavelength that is 5533.32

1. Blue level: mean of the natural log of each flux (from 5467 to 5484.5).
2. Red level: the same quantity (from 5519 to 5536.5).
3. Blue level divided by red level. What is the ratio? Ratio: 0.993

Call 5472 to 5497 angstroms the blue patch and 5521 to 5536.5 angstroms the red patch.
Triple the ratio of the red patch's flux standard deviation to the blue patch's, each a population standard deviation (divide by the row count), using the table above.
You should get 6.8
